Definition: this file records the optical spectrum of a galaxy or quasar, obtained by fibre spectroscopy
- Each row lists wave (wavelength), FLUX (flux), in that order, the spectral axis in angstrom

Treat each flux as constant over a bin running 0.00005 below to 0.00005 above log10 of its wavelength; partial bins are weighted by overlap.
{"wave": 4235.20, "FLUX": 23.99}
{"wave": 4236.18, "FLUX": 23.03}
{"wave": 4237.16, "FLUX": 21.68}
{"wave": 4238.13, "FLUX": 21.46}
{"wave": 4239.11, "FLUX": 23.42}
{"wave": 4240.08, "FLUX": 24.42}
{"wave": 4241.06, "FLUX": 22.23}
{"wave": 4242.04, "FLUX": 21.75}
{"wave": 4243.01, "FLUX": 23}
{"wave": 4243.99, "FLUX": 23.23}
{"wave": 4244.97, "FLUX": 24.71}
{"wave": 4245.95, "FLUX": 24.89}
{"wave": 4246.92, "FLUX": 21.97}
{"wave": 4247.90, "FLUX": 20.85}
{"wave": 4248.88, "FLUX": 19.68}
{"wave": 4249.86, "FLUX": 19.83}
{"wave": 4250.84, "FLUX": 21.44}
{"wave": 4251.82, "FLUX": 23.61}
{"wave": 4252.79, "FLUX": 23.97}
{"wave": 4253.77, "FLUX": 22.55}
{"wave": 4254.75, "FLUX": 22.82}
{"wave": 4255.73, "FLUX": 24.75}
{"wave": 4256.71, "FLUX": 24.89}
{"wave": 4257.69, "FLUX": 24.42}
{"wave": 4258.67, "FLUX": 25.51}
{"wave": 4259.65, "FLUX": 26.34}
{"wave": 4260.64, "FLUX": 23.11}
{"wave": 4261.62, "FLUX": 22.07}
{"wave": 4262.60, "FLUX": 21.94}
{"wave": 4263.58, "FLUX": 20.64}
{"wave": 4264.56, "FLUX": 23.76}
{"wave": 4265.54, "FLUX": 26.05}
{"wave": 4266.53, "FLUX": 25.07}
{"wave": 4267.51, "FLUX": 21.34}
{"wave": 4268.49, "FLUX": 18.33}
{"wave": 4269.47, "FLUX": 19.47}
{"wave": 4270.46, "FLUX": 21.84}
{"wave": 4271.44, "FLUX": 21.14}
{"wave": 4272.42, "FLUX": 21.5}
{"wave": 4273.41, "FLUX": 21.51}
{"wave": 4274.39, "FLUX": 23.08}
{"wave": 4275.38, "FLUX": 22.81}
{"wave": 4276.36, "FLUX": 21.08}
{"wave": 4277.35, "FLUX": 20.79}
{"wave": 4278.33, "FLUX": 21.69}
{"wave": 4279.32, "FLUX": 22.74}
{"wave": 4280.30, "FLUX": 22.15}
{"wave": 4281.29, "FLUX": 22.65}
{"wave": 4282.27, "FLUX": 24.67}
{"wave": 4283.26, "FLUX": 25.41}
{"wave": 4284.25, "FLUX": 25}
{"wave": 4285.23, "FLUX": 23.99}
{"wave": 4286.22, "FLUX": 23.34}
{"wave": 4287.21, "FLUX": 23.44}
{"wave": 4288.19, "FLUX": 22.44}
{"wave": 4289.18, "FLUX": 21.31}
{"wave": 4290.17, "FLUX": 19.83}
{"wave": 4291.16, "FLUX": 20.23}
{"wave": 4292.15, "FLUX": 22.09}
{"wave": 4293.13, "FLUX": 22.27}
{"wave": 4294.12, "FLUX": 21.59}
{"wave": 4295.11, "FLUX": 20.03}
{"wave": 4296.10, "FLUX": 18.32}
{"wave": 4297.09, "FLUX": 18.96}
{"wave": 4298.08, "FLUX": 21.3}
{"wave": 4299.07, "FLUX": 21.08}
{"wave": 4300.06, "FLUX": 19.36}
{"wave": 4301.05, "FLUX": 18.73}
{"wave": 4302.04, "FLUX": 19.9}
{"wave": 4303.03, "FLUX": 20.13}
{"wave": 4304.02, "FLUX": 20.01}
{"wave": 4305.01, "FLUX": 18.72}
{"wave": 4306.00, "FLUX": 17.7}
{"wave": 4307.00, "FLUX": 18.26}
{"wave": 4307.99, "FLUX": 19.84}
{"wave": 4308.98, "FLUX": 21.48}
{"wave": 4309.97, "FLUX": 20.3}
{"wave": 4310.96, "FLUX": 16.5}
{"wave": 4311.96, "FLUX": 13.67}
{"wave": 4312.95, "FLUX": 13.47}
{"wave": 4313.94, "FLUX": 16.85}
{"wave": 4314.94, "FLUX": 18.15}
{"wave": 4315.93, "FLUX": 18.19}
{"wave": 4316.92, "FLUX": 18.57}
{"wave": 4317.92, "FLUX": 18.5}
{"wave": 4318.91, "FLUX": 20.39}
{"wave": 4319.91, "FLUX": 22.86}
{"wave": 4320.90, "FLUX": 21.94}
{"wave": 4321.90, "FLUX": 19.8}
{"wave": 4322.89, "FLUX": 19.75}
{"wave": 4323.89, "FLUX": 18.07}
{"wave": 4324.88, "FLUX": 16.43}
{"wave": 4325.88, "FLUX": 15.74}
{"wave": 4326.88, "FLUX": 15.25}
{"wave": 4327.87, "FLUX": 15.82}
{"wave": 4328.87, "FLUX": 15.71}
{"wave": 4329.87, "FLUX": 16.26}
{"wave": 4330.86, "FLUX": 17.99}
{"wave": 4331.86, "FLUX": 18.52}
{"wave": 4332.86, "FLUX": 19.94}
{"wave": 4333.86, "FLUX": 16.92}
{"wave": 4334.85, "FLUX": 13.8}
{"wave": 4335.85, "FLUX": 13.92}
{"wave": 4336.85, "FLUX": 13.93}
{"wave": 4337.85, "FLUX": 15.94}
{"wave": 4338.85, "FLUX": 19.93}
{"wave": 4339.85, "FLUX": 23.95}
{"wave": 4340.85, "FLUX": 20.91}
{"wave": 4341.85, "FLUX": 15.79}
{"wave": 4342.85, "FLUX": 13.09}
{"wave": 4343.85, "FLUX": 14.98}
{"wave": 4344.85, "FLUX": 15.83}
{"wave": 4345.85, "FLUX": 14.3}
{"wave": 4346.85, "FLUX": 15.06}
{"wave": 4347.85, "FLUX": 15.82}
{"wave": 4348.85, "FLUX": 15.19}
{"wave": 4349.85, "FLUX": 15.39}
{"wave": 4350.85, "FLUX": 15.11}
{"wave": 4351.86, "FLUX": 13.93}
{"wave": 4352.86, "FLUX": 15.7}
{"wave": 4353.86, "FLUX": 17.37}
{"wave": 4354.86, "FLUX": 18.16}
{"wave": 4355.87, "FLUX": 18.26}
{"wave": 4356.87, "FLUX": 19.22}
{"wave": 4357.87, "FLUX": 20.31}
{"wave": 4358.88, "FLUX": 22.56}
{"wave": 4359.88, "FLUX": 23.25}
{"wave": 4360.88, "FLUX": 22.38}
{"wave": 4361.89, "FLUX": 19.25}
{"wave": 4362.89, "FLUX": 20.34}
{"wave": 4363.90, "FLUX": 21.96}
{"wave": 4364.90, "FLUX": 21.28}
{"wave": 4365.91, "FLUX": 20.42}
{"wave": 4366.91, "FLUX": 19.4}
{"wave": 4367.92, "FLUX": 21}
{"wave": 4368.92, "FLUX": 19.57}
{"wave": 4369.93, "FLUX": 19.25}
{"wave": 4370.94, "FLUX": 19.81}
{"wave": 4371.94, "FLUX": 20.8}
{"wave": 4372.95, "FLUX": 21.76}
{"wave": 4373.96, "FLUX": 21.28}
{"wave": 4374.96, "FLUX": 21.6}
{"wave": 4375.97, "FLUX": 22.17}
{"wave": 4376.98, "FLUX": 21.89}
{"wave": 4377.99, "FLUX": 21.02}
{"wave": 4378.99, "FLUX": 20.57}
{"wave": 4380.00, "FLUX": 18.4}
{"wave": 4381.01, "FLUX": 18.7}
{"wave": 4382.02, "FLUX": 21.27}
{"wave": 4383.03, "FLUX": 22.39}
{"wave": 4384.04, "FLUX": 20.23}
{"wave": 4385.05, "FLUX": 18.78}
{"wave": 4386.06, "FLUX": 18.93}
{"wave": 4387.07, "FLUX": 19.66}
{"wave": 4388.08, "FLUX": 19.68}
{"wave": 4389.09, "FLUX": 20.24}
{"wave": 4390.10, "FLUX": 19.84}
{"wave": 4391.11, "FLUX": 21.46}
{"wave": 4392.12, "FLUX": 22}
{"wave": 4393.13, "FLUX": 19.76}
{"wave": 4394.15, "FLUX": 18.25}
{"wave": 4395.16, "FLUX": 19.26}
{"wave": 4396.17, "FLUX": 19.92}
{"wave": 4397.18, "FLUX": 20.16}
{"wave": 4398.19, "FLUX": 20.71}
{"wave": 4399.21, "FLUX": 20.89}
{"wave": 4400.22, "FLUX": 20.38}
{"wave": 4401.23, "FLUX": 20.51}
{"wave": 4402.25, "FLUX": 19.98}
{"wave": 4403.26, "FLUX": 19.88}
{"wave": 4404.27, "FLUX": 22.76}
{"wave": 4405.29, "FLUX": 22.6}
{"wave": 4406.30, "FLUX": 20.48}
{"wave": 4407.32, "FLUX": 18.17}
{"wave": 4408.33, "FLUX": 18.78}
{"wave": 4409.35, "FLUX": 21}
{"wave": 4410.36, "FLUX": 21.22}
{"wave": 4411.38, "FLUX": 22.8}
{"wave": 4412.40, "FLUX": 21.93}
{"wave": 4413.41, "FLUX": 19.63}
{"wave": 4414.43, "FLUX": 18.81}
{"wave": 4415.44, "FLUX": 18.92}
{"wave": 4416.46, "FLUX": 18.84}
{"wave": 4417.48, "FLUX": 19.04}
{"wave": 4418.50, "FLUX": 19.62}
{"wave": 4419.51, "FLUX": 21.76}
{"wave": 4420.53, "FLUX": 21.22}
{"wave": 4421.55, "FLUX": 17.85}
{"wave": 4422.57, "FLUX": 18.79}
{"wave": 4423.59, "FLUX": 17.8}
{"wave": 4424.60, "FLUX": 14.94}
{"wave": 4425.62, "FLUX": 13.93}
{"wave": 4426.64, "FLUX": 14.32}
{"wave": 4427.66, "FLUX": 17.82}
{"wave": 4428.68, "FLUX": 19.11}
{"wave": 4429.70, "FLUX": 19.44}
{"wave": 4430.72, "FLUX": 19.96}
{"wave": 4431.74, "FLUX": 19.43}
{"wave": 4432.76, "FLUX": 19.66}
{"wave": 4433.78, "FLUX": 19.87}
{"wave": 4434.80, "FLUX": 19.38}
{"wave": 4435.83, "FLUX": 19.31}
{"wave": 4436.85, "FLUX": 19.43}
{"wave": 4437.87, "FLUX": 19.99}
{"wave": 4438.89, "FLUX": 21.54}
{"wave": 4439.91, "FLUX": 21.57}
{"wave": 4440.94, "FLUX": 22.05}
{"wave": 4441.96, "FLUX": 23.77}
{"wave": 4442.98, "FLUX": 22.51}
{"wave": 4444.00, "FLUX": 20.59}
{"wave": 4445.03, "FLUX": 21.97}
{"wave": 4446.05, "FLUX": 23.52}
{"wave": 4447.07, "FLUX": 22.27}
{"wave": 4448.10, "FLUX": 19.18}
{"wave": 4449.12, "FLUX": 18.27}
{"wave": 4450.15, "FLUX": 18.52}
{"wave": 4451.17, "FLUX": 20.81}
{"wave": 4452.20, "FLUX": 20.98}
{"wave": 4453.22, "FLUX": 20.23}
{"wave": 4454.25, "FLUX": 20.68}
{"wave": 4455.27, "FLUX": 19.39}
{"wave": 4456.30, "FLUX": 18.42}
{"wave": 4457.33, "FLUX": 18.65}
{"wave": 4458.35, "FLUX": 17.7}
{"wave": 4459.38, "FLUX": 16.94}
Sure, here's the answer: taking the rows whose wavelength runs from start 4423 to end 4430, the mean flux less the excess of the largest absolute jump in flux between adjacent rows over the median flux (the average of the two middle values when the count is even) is 31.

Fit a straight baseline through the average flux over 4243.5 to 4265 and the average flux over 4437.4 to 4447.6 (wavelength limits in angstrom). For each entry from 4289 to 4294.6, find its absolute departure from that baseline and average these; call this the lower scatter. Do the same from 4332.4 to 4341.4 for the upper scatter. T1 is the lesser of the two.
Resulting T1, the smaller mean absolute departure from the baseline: 1.6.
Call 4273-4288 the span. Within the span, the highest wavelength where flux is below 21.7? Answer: 4278.33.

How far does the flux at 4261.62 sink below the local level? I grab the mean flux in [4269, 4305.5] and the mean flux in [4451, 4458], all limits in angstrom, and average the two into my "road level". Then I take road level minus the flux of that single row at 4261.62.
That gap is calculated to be -1.4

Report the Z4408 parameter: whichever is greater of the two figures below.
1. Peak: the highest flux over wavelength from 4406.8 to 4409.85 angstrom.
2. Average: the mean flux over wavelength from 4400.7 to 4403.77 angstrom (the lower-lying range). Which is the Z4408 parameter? 21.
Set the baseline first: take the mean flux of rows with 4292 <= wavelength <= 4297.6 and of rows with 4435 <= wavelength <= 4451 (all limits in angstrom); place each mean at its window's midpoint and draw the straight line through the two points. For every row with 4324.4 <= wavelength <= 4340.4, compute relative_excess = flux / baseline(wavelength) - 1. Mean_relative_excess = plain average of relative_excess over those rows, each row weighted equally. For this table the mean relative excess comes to -0.18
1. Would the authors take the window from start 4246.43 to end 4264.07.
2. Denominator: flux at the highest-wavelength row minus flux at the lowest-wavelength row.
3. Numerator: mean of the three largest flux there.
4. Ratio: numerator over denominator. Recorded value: -19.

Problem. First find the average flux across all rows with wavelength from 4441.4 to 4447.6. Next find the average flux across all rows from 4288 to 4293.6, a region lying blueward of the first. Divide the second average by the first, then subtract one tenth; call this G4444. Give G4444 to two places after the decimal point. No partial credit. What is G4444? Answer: 0.85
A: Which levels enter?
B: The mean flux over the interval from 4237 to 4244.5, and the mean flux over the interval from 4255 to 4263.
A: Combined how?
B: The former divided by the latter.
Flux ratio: 0.94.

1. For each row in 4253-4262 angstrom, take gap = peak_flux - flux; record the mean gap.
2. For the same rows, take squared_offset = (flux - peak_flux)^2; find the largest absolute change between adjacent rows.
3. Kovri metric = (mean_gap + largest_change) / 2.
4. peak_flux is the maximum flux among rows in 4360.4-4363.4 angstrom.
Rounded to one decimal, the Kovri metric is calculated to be 6.7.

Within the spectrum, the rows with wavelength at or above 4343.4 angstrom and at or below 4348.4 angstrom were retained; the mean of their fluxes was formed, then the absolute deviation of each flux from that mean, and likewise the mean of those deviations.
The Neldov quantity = 0.5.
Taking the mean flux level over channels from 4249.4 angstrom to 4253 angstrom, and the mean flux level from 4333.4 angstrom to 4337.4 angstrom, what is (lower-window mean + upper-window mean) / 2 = 18.4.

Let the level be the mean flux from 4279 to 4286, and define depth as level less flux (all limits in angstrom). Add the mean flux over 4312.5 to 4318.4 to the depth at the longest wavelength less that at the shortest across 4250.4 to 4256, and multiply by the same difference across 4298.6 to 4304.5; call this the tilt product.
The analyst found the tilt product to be 15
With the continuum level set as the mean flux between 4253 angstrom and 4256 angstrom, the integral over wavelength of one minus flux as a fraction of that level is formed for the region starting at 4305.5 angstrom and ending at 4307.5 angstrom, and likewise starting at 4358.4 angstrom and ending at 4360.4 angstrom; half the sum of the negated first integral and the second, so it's -0.21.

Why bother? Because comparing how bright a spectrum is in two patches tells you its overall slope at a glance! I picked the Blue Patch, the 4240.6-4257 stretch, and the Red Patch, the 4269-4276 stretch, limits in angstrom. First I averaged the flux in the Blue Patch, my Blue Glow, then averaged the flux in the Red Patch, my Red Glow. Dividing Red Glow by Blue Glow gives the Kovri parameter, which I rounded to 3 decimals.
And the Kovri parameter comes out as 0.952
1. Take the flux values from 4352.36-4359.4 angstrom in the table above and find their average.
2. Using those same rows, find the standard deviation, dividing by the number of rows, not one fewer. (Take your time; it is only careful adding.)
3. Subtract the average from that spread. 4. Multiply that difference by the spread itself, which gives -34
